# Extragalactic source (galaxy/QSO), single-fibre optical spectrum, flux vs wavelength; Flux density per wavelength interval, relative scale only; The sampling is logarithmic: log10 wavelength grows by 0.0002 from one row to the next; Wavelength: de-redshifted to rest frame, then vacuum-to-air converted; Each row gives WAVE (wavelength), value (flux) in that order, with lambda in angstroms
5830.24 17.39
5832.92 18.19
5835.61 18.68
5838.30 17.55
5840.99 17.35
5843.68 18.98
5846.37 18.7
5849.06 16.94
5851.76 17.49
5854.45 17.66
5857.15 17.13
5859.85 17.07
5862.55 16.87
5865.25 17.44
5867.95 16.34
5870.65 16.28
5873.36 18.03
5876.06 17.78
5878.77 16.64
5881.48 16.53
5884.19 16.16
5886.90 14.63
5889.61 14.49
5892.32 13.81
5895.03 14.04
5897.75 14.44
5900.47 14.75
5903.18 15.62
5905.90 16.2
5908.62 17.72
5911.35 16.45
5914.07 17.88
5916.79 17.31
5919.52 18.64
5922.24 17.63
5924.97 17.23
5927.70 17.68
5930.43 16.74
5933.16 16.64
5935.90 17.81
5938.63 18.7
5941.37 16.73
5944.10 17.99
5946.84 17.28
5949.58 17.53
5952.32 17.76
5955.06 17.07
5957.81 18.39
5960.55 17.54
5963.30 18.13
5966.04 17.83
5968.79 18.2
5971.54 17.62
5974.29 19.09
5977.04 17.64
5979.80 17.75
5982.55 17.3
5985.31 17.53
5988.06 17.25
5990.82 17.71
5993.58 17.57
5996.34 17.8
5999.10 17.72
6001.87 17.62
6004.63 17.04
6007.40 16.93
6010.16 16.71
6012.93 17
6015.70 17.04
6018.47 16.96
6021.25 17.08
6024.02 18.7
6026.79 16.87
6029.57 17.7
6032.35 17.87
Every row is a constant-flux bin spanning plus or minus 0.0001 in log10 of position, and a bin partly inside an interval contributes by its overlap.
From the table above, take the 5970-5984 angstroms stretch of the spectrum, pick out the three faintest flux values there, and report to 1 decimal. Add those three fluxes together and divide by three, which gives 17.5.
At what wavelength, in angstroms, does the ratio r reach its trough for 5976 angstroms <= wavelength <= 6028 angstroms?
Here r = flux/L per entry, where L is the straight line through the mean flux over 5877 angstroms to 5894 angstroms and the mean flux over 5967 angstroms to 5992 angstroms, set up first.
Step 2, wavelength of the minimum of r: 6026.79 angstroms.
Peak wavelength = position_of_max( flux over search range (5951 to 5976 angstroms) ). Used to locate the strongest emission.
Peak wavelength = 5974.29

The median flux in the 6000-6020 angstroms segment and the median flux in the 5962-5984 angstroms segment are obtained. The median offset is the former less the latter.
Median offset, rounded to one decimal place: -0.8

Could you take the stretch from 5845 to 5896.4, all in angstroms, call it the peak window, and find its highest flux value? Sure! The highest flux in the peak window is 18.7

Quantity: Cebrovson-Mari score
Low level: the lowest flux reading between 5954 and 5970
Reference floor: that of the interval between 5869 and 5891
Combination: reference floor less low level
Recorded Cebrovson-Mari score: -2.6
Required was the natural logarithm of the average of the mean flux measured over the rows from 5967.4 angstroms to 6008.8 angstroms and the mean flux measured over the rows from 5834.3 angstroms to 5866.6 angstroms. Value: 2.87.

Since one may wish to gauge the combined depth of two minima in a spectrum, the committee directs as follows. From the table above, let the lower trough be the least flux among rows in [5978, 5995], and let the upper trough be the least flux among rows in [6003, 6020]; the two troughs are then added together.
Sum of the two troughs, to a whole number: 34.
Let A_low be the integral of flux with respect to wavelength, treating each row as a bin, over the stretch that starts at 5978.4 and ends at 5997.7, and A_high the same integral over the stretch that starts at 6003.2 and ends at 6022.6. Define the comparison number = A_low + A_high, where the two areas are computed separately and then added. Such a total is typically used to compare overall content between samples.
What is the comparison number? 668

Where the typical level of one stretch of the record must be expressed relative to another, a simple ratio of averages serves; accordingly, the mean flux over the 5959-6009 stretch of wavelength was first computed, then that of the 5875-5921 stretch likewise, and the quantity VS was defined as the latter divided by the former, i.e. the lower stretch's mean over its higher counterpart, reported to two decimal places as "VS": 0.91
